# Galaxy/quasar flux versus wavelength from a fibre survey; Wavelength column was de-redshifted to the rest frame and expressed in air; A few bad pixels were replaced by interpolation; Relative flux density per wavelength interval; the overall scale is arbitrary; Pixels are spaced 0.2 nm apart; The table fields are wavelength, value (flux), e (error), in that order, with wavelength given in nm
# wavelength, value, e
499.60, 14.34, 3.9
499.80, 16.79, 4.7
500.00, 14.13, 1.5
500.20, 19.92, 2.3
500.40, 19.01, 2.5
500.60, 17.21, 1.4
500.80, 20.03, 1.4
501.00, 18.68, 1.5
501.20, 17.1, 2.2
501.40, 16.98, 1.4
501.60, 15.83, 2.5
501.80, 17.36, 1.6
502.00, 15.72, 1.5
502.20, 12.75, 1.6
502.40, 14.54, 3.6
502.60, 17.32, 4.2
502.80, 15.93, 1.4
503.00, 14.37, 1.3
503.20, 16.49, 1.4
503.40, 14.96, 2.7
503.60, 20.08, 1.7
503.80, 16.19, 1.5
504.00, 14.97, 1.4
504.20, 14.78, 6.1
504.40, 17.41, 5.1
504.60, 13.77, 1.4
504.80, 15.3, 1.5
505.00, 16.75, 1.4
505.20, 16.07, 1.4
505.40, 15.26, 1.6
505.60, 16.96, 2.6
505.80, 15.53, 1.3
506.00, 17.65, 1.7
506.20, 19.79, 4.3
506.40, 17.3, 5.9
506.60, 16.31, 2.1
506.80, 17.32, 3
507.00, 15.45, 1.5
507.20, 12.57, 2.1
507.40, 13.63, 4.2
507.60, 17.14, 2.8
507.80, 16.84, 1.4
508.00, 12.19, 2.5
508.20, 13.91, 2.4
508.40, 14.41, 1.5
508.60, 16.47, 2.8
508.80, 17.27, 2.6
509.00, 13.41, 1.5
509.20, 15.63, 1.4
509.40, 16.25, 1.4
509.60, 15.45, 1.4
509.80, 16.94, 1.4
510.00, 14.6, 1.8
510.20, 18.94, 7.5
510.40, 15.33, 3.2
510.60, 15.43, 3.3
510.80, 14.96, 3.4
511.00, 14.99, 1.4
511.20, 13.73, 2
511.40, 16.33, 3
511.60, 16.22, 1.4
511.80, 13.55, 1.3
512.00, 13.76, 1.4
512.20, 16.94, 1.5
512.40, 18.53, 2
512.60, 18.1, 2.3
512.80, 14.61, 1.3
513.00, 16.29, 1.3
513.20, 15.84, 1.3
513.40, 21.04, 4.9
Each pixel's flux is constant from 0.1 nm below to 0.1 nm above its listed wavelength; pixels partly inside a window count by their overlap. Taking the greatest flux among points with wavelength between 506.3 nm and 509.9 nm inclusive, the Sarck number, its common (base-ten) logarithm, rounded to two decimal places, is 1.24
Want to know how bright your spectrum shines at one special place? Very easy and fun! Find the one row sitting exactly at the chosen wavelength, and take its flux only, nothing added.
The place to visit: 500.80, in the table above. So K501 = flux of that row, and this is 20.03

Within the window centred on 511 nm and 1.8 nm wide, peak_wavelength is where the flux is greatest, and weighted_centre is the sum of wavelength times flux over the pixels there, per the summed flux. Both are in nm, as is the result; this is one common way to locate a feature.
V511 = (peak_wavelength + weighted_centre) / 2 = 510.59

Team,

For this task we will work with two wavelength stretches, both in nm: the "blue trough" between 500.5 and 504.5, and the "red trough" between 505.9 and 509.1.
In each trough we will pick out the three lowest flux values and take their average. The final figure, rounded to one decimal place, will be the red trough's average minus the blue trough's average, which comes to -1.2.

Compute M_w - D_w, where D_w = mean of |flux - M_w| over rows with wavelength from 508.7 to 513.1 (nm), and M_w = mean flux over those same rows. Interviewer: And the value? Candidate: 14.5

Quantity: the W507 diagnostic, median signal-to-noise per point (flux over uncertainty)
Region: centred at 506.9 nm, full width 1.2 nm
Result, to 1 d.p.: 5.9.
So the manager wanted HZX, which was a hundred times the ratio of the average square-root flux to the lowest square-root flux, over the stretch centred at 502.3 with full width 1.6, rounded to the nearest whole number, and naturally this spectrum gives 110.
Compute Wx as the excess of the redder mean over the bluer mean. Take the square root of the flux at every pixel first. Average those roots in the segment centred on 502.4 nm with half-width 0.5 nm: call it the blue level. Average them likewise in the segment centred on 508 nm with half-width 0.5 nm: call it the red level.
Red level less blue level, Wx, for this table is -0.05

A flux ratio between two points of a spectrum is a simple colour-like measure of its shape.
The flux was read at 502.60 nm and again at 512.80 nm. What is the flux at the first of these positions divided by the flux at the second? 1.2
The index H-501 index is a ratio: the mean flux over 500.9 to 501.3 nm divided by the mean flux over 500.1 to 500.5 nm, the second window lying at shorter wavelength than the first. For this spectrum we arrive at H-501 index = 0.92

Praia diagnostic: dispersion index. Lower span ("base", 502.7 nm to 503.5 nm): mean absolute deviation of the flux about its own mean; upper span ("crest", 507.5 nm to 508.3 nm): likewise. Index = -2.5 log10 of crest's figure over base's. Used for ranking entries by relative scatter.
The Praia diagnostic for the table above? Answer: -1.02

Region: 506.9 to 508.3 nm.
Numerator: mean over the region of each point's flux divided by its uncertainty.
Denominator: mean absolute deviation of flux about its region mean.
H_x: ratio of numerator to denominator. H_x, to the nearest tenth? 4.1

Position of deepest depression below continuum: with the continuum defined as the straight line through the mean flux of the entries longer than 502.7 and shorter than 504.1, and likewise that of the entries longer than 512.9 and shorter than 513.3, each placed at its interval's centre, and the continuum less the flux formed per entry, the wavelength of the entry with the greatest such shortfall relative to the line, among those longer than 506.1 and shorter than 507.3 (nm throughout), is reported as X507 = 507.20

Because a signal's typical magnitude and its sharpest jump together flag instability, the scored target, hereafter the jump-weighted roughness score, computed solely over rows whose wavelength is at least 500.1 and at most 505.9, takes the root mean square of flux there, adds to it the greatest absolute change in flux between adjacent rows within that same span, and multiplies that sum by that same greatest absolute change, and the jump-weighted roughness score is 111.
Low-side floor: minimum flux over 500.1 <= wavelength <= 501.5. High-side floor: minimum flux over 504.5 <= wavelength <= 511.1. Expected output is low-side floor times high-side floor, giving 207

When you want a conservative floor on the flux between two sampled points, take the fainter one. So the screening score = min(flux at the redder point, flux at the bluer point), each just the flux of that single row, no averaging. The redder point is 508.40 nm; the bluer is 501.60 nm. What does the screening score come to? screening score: 14.4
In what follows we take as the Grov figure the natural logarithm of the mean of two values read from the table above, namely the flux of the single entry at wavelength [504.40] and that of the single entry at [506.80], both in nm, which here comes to 2.85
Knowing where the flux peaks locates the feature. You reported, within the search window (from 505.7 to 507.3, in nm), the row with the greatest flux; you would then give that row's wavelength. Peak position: 506.20 nm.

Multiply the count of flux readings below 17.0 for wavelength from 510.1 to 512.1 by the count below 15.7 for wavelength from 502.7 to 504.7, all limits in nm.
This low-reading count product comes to 45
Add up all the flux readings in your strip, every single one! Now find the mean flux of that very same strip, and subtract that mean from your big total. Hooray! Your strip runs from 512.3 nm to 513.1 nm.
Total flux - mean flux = 50.6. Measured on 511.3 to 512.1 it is 44.9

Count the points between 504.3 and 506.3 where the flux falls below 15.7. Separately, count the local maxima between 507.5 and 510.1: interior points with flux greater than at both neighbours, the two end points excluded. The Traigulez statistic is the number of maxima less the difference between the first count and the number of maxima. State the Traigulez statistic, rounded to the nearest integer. 2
